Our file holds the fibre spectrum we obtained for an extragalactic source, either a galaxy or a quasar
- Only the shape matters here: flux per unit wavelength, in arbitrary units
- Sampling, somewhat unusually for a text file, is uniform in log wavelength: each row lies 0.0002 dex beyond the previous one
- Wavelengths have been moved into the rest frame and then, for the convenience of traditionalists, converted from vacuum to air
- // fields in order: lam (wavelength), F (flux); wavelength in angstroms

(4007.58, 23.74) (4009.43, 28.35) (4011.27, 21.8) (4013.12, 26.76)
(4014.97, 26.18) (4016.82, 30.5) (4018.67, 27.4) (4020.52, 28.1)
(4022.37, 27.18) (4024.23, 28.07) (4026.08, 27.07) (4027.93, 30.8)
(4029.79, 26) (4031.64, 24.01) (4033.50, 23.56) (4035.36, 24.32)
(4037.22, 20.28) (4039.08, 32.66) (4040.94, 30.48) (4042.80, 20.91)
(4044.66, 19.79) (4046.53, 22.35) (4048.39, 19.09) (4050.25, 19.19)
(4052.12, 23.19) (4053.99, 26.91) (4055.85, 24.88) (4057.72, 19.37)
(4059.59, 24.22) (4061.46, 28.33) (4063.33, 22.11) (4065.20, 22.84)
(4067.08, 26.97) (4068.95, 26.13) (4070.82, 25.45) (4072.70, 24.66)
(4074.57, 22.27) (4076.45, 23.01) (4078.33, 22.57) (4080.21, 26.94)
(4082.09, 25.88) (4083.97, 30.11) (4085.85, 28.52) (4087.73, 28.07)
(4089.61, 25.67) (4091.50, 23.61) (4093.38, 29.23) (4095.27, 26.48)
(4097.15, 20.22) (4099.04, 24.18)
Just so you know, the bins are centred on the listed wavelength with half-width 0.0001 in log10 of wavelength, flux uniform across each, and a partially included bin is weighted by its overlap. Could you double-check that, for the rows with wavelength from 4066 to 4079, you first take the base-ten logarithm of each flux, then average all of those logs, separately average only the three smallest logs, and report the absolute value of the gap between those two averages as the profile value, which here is 0.03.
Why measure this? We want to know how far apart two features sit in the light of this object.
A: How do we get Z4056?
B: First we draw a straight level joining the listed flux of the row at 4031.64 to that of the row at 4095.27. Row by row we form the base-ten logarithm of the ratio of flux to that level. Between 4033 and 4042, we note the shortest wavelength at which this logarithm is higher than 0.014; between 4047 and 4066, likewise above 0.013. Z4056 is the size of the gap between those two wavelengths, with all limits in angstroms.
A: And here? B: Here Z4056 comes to 14.9 angstroms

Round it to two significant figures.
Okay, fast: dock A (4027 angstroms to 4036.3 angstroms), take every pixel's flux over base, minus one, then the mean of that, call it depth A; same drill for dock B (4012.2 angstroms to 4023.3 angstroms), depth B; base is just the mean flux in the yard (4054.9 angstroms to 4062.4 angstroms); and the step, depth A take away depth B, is -0.081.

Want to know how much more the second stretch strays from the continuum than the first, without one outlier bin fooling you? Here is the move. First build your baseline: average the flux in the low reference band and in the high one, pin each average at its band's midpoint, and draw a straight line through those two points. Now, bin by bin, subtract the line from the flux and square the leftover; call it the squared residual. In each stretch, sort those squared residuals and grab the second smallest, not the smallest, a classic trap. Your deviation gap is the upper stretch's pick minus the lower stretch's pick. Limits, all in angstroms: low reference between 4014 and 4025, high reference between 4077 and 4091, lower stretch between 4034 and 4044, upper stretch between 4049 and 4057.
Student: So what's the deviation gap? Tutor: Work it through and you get -5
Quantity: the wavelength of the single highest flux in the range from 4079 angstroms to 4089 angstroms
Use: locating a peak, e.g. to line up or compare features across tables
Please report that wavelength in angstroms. 4083.97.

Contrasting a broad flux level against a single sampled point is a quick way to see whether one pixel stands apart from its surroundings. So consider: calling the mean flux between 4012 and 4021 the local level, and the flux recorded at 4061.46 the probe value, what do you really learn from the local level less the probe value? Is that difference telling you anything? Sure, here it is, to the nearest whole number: -1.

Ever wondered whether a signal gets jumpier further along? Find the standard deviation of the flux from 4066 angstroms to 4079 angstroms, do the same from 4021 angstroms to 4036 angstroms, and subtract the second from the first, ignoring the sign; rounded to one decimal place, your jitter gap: 0.6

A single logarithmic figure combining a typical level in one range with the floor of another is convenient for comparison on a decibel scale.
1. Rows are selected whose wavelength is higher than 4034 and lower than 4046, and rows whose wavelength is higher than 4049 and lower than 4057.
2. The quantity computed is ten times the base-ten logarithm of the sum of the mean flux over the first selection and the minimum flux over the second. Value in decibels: 16.4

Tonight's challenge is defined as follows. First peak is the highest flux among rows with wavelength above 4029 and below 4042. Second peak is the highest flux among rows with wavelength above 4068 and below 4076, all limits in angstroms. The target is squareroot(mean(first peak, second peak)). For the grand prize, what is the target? 5.42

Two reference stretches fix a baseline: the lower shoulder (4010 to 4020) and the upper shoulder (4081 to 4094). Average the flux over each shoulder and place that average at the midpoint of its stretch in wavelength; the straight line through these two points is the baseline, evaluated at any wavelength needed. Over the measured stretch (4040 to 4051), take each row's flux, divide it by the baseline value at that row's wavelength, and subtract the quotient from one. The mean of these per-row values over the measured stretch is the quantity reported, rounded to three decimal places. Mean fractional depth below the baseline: 0.182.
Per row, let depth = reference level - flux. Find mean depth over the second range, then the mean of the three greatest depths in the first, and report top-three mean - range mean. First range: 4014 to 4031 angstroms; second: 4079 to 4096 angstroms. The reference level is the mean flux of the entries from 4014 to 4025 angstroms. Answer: 1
